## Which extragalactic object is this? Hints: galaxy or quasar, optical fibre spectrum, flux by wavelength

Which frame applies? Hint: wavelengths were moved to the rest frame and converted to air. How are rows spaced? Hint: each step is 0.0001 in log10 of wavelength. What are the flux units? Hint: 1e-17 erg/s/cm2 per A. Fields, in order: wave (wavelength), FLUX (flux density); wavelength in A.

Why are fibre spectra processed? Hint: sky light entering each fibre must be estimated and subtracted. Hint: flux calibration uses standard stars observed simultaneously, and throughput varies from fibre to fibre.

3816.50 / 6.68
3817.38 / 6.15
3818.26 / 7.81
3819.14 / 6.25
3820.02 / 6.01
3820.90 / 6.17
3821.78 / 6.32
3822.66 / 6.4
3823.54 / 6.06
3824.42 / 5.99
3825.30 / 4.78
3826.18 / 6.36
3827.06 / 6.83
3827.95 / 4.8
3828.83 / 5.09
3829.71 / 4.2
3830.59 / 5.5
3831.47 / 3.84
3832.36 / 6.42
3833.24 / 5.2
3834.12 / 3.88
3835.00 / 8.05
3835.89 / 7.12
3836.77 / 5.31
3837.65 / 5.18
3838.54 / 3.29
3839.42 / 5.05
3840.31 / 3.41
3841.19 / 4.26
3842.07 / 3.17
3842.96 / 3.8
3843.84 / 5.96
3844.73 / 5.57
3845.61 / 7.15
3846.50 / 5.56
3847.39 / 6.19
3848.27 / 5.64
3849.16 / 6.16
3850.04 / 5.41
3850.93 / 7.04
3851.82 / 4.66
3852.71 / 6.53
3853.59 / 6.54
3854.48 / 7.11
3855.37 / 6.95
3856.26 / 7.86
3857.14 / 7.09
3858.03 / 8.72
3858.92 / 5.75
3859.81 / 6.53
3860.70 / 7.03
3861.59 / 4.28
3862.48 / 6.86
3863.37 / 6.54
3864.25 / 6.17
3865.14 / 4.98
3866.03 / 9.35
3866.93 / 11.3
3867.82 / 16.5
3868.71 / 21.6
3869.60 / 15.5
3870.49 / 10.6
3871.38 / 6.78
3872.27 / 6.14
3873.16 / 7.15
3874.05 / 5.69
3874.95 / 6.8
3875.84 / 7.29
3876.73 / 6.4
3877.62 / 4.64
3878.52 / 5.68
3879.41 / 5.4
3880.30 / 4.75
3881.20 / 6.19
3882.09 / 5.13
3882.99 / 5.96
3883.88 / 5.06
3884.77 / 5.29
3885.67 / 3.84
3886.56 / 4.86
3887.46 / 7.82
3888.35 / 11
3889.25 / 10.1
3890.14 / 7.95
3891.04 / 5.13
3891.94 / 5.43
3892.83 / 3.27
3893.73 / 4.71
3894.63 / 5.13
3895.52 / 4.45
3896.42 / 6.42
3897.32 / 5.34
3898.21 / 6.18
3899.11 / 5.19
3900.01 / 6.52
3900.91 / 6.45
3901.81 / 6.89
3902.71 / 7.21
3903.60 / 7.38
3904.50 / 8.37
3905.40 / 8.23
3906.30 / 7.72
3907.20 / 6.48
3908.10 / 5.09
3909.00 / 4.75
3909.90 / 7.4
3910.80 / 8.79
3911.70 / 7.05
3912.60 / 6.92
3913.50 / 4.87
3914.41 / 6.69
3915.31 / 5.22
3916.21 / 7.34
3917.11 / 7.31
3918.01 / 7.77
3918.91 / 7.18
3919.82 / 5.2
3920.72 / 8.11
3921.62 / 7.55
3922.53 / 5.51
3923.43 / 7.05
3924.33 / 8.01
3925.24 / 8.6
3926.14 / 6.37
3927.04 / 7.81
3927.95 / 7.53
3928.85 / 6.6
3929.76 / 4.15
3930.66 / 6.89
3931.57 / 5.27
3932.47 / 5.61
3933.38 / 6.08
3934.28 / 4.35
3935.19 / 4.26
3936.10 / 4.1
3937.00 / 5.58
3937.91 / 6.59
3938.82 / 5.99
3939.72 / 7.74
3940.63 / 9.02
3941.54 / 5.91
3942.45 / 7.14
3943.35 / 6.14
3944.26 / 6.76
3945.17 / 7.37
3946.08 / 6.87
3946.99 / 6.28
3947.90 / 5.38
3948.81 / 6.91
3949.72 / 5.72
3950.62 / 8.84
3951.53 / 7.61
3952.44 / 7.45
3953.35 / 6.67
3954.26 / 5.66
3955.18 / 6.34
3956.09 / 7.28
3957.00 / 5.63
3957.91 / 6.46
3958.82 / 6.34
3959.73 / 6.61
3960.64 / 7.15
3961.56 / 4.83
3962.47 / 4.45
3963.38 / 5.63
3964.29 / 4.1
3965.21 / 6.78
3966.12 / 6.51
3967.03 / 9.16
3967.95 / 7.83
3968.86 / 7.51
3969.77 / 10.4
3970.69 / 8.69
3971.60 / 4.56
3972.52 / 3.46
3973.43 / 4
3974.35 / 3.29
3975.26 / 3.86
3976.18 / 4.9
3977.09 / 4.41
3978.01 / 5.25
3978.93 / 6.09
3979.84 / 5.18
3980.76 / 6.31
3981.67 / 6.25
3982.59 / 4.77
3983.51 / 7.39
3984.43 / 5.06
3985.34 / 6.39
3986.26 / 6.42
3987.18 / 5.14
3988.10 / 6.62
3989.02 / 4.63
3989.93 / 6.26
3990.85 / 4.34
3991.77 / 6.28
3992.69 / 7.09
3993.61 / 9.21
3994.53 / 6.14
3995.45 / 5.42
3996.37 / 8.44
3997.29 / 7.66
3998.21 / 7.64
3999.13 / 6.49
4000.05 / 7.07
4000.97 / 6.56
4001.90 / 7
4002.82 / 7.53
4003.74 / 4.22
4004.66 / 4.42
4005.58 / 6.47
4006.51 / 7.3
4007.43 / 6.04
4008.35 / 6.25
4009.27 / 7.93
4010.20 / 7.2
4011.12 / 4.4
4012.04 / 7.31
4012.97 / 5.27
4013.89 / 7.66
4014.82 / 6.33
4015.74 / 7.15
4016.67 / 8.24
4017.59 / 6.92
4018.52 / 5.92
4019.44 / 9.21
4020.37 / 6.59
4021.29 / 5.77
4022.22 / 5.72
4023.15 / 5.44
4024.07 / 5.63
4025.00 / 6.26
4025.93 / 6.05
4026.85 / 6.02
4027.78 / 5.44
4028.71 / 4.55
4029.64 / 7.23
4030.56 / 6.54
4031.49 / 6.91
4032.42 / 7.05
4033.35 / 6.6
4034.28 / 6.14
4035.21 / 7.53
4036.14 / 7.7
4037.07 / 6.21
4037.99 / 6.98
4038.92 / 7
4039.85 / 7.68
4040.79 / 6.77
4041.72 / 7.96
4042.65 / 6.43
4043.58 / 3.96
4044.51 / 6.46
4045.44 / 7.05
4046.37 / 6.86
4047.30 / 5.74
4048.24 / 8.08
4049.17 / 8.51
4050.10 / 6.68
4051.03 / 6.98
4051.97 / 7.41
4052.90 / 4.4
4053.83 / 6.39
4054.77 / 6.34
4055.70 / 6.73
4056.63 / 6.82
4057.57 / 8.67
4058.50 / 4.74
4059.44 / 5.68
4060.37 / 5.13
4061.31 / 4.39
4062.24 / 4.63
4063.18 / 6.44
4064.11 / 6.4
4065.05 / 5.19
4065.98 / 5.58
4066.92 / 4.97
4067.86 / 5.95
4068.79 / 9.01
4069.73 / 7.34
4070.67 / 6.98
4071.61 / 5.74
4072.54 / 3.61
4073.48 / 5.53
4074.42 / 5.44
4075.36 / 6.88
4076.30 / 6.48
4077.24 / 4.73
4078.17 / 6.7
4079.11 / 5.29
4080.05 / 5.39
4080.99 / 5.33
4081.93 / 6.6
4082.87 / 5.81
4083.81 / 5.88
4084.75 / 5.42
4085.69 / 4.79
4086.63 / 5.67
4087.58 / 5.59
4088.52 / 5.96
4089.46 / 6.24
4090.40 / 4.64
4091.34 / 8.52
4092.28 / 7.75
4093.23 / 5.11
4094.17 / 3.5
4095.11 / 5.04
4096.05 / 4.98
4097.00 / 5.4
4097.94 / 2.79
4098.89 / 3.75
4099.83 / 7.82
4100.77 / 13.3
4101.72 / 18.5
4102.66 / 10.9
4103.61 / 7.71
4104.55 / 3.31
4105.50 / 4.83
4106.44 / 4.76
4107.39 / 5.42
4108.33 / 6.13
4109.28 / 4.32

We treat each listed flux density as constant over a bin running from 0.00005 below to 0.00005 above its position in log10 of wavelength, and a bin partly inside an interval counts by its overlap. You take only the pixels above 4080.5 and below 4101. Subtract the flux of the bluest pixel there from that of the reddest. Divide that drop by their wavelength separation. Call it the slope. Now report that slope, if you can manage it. 0.40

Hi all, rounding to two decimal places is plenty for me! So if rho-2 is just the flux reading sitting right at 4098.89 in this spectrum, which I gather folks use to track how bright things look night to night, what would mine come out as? 3.75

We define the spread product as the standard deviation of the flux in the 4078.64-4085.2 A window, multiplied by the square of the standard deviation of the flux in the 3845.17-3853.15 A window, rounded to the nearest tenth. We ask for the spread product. 0.3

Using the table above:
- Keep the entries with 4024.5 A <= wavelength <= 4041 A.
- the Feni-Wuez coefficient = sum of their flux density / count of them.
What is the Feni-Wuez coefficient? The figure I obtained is 6.59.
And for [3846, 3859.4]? 6.48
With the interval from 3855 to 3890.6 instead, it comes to 7.59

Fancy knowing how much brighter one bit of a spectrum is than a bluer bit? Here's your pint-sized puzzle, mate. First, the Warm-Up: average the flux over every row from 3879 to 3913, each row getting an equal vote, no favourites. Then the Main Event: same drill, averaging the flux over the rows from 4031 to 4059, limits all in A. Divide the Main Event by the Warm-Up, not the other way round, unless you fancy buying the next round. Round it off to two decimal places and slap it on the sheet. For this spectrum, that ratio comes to 1.07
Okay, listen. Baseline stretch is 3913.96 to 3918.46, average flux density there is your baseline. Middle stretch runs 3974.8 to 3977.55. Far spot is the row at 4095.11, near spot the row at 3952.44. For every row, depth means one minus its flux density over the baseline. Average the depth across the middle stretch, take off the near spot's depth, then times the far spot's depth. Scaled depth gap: 0.119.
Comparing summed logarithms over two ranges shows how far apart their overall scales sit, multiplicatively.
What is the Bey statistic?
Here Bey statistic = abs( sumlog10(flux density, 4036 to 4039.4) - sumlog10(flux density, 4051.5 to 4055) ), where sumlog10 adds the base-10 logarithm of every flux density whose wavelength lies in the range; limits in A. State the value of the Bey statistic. 0.2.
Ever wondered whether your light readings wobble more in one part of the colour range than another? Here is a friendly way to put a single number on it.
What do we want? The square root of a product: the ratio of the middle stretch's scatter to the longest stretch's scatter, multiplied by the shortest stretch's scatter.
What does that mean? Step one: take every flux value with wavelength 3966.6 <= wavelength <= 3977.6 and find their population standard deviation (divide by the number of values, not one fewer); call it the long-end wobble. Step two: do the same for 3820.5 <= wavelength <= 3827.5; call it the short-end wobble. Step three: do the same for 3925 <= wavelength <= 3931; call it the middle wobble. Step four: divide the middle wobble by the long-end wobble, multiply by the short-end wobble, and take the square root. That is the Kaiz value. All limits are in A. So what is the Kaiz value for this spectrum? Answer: 0.55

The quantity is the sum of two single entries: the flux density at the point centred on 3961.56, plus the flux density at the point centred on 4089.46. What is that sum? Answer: 11.1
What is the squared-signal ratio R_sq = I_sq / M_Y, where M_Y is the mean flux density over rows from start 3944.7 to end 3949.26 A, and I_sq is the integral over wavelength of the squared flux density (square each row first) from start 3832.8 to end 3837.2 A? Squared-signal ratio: 25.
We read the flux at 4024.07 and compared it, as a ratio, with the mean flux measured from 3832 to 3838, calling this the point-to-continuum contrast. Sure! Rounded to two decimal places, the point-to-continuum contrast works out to 0.96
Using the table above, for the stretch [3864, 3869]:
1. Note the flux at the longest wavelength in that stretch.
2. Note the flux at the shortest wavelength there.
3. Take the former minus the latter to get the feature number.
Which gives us 15.4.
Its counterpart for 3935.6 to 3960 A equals 2.5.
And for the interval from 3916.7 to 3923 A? -1.8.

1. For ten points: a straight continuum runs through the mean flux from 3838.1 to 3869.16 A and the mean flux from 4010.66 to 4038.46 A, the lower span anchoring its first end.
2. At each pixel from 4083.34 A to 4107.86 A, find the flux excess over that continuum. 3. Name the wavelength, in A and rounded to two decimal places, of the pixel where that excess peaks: 4101.72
